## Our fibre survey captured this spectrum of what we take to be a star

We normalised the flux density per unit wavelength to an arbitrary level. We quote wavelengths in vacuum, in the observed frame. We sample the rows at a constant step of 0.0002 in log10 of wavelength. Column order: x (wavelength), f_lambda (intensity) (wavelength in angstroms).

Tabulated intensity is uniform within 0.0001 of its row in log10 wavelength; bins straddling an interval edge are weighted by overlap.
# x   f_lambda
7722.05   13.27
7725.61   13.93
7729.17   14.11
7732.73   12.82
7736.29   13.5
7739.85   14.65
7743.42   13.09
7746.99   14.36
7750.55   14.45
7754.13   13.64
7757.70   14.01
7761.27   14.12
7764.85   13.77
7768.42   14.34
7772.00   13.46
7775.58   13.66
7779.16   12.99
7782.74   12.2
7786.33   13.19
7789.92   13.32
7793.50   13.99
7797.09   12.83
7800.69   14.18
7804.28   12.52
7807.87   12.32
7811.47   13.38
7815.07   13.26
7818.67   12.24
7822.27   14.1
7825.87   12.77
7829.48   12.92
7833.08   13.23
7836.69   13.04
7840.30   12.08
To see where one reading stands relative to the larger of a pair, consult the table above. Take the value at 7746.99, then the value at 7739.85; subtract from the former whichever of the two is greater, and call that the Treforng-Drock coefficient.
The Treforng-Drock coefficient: -0.29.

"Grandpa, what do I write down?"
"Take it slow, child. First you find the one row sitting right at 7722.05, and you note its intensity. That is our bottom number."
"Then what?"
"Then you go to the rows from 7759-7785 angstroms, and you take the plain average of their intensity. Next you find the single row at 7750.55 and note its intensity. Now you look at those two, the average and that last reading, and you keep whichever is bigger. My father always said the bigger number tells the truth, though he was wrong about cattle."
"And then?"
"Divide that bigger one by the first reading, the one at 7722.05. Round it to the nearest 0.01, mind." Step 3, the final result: 1.09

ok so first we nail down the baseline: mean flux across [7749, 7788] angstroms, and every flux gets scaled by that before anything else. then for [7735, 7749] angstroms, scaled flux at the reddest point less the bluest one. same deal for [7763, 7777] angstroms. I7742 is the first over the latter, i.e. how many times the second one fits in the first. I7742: -7.8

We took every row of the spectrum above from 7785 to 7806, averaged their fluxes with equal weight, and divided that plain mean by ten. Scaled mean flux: 1.334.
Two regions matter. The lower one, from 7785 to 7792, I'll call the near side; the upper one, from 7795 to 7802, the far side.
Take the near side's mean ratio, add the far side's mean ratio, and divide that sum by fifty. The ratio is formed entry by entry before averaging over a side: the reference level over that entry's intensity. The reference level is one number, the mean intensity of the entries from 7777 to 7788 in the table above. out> 0.0383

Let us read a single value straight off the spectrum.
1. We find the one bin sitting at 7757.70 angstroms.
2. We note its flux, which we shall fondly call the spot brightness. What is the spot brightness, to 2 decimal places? 14.01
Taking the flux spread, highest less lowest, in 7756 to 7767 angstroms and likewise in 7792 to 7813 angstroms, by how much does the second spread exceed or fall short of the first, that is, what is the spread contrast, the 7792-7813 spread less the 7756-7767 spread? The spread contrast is 1.5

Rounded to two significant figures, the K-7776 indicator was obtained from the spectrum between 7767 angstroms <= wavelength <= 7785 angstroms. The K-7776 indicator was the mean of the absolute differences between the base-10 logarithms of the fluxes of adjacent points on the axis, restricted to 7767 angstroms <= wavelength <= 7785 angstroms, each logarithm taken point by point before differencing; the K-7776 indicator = 0.021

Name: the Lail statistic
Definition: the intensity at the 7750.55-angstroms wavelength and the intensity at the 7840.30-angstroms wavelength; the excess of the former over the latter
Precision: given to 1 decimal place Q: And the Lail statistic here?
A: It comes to 2.4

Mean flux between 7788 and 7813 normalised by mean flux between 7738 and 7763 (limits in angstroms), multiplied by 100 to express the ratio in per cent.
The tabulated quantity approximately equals 94.1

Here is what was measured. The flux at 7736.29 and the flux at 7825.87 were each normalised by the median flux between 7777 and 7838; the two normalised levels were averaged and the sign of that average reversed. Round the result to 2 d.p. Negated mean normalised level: -1.01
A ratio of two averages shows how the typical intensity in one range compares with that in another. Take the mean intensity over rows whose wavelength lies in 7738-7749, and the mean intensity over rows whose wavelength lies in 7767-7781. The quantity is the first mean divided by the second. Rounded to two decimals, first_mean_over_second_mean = 1.03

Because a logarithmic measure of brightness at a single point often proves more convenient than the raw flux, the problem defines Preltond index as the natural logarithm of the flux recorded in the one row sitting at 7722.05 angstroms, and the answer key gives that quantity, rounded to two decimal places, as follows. 2.59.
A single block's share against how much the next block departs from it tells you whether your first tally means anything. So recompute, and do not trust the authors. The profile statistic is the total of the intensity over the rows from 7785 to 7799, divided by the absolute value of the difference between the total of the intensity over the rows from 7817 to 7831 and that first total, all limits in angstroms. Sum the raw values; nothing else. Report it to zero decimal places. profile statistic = 41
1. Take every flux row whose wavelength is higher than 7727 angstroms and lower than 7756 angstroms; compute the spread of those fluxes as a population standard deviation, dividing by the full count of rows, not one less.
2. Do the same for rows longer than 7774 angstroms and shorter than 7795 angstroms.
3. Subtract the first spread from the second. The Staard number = -0.06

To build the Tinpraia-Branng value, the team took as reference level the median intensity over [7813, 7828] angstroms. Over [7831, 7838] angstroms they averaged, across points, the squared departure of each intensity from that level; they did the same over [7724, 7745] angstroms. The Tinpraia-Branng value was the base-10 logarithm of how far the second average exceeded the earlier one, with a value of -0.09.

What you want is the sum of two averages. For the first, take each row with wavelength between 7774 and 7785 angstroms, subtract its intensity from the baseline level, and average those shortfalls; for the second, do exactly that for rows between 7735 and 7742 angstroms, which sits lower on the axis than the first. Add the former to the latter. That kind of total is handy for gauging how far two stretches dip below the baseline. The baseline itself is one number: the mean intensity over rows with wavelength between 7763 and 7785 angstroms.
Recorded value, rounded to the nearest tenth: -0.2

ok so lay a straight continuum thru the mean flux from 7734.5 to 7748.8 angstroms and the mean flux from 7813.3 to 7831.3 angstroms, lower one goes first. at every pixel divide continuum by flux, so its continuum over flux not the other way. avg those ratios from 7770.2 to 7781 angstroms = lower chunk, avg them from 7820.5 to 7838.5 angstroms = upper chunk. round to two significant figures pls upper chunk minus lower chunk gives -0.030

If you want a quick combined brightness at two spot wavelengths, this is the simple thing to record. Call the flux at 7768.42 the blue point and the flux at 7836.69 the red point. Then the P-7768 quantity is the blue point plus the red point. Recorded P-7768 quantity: 27.4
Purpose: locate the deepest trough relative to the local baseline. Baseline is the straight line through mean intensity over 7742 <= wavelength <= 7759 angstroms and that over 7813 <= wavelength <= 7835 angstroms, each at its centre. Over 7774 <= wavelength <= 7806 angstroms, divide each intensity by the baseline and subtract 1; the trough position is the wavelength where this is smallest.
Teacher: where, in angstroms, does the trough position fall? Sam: 7782.74 angstroms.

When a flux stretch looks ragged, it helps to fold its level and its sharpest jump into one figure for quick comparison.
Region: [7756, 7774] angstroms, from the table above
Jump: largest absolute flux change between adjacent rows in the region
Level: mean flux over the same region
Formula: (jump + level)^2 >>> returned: 220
